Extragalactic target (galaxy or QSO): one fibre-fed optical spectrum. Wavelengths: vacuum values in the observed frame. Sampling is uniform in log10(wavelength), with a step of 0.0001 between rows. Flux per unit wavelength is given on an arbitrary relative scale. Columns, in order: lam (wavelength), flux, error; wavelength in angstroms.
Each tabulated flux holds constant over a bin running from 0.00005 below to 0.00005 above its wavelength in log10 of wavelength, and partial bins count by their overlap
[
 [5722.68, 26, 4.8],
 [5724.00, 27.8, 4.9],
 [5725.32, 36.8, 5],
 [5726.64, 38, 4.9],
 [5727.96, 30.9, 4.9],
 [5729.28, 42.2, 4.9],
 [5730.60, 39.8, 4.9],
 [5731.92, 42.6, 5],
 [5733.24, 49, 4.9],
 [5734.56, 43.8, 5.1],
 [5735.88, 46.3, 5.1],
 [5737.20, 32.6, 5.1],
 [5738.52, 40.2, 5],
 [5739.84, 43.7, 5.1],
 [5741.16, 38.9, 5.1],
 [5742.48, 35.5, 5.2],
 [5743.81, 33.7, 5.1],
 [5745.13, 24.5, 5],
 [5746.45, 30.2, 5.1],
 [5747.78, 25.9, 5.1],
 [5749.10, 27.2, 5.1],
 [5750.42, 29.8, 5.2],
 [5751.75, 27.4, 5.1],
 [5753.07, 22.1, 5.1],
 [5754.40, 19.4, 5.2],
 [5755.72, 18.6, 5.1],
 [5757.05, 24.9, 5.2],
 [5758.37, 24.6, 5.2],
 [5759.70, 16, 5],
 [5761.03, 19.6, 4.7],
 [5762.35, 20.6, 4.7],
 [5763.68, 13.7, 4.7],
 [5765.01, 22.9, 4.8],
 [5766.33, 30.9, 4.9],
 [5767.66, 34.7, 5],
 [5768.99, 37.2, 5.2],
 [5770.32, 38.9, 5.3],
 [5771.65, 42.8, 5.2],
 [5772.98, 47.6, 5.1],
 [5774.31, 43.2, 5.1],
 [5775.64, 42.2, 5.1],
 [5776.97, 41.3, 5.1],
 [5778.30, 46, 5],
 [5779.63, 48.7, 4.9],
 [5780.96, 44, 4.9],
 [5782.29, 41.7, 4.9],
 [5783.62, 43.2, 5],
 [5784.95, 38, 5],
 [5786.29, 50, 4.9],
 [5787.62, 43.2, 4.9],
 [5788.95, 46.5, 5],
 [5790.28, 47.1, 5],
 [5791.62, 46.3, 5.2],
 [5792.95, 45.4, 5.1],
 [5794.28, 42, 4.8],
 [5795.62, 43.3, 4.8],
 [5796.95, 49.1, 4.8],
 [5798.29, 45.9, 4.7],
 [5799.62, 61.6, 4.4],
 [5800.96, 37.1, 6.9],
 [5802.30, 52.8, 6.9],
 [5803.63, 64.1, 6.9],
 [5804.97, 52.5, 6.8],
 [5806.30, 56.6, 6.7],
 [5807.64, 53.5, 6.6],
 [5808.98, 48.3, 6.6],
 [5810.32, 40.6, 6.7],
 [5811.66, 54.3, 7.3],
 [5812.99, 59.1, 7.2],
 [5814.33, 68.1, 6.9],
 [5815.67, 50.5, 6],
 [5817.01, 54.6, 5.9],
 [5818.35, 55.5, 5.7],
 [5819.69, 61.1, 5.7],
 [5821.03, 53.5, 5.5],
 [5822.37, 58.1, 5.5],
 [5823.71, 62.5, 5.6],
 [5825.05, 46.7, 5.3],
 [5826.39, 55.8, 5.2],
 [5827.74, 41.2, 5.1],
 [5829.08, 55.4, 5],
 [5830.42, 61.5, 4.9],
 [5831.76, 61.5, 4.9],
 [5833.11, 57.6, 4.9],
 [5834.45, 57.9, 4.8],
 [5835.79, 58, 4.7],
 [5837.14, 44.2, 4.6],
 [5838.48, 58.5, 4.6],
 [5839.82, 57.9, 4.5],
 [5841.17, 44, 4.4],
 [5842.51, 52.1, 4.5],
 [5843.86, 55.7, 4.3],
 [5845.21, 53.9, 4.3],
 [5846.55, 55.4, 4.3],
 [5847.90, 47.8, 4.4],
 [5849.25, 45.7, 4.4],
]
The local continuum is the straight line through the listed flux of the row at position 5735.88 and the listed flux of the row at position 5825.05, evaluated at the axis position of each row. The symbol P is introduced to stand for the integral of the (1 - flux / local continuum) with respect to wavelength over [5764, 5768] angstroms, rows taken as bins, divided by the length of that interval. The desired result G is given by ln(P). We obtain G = -0.9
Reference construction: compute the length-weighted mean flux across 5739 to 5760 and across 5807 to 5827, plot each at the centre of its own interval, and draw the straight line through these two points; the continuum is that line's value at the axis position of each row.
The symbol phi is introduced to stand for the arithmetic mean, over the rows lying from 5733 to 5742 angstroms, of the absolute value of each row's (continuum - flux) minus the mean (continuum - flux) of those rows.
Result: 4.7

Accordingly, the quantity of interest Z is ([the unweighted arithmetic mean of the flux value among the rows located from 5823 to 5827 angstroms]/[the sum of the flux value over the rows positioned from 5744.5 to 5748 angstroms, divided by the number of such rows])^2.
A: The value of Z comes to 4.2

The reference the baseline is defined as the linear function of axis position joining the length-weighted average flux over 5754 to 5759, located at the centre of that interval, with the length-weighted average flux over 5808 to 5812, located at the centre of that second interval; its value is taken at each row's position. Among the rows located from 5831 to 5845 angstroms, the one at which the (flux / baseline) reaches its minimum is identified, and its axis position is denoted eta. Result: 5841.17 angstroms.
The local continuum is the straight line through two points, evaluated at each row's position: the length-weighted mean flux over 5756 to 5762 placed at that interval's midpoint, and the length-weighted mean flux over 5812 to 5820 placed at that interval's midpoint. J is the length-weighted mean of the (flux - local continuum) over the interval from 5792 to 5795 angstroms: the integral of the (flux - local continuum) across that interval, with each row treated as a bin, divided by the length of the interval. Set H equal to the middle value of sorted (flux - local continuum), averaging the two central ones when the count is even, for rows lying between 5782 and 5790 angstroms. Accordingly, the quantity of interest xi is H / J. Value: 9.5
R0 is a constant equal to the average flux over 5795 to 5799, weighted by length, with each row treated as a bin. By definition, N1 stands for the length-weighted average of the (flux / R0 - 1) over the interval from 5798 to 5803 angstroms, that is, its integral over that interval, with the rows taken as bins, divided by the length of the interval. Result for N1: 0.07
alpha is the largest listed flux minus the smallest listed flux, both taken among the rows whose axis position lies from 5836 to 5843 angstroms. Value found 14.5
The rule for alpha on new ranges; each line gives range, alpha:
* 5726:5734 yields 18.1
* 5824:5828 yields 14.6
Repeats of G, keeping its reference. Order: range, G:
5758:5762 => -0.6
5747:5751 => -0.9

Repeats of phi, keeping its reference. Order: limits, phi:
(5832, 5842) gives 6.1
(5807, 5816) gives 6.0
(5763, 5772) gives 6.9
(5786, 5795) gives 2.4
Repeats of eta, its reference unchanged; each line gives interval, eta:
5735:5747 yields 5745.13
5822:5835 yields 5827.74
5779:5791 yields 5784.95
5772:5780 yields 5776.97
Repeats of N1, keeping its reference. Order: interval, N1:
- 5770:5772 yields -0.12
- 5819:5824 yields 0.26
